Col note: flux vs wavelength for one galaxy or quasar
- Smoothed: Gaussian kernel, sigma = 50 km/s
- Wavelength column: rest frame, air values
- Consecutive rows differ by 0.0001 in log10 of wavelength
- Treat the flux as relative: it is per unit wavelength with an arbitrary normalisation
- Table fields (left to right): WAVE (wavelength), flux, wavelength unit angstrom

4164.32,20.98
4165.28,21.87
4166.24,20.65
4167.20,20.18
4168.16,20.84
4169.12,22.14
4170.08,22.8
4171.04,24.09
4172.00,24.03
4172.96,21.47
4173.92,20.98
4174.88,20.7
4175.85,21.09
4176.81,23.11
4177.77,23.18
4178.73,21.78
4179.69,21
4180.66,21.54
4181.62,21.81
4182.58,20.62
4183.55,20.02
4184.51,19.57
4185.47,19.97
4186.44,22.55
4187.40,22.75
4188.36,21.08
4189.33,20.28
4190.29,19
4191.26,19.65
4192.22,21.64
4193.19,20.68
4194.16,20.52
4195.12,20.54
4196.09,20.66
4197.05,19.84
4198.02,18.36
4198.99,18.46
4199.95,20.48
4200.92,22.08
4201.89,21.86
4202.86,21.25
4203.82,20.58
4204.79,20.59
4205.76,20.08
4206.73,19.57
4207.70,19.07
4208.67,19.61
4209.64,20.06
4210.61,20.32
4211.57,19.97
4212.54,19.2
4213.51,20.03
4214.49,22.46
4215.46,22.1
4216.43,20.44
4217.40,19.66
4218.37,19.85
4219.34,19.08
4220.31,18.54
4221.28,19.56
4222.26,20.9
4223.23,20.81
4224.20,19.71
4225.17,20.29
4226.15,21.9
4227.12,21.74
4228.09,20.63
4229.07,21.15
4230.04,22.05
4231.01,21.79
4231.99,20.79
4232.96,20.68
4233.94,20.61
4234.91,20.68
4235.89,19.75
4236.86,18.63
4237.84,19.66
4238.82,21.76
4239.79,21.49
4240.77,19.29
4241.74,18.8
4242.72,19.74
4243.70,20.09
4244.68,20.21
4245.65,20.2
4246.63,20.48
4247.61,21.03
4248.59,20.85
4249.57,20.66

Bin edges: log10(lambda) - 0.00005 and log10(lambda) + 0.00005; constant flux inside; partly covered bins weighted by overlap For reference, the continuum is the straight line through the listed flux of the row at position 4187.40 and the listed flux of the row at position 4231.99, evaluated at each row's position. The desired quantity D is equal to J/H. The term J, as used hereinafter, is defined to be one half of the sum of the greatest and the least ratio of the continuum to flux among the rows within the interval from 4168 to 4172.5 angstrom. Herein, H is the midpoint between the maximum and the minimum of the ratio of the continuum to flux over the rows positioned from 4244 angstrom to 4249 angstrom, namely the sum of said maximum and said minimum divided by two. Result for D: 1.08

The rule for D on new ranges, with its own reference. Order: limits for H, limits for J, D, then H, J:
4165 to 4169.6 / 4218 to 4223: 0.97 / 1.12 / 1.08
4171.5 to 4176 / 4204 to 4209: 1.05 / 1.05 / 1.11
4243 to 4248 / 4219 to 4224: 1.10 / 0.98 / 1.08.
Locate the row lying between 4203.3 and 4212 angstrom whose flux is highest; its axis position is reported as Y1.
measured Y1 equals 4204.79 angstrom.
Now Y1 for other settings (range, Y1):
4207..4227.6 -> 4214.49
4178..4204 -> 4187.40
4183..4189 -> 4187.40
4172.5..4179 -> 4177.77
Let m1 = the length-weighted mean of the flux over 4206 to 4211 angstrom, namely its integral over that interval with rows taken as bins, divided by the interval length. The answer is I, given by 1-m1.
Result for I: -18.7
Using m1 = 19.7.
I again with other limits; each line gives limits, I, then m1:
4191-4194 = -19.7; 20.7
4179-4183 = -20.3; 21.3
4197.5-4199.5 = -17.5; 18.5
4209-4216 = -19.6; 20.6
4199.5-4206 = -20.0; 21.0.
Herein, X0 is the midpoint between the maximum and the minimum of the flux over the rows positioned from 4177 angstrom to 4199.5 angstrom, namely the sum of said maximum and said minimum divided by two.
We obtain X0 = 20.77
